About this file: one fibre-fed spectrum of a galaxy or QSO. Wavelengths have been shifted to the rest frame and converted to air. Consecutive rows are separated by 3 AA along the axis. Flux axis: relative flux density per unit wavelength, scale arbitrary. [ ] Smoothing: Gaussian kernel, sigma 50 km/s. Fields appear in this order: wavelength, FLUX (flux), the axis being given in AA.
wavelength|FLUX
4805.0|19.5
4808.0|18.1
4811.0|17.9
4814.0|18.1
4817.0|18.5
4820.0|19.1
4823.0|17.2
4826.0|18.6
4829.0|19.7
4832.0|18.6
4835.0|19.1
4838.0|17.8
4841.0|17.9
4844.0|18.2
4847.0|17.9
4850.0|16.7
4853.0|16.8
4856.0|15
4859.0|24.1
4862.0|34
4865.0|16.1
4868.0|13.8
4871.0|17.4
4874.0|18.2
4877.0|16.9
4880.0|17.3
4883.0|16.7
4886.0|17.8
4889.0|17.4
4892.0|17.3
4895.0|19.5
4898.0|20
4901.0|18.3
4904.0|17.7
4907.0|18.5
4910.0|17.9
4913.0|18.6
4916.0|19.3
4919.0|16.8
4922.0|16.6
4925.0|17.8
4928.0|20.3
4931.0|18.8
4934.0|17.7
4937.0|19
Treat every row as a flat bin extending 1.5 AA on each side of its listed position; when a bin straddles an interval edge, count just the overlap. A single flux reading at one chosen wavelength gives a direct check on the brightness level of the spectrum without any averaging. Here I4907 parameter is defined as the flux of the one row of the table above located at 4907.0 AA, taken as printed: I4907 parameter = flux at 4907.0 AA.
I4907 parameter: 18.5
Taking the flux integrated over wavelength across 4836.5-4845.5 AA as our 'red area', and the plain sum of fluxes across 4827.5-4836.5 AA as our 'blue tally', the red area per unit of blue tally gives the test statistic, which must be 2.82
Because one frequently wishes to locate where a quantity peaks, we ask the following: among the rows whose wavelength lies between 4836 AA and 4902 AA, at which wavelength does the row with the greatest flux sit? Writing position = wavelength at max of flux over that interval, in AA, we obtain 4862.0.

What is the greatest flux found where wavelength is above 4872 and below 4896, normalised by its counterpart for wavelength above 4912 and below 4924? 1.01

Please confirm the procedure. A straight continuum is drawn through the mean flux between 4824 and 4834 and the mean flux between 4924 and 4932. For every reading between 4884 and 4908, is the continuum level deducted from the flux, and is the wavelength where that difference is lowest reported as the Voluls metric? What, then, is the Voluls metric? 4892.0 AA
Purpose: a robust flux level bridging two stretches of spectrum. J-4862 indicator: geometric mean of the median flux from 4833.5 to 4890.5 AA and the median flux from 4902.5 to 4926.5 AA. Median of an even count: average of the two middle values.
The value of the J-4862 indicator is 17.6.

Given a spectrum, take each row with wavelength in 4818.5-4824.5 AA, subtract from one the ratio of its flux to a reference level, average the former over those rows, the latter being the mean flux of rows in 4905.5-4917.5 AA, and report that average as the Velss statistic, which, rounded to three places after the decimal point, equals 0.023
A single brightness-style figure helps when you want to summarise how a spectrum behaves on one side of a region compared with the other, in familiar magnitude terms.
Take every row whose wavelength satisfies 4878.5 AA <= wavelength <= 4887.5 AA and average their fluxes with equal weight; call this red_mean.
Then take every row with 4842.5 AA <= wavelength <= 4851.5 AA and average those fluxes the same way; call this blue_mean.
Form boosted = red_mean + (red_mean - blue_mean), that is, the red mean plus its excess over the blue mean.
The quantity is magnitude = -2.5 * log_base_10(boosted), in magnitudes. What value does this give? -3.07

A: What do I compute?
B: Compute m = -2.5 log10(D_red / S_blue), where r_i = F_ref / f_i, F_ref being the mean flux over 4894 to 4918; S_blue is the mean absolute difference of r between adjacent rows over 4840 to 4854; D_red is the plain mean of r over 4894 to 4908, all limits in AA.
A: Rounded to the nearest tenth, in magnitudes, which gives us -3.8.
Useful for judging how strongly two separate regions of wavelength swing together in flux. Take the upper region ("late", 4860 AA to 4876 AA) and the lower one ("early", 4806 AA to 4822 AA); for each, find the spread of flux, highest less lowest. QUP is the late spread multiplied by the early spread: 24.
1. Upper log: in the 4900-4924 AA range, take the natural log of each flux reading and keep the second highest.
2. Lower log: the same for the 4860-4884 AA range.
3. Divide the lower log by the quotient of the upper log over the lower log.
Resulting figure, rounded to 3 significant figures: 2.88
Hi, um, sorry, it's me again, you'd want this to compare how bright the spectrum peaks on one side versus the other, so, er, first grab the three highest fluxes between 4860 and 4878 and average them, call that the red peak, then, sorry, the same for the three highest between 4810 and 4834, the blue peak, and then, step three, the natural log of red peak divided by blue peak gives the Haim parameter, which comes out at 0.19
